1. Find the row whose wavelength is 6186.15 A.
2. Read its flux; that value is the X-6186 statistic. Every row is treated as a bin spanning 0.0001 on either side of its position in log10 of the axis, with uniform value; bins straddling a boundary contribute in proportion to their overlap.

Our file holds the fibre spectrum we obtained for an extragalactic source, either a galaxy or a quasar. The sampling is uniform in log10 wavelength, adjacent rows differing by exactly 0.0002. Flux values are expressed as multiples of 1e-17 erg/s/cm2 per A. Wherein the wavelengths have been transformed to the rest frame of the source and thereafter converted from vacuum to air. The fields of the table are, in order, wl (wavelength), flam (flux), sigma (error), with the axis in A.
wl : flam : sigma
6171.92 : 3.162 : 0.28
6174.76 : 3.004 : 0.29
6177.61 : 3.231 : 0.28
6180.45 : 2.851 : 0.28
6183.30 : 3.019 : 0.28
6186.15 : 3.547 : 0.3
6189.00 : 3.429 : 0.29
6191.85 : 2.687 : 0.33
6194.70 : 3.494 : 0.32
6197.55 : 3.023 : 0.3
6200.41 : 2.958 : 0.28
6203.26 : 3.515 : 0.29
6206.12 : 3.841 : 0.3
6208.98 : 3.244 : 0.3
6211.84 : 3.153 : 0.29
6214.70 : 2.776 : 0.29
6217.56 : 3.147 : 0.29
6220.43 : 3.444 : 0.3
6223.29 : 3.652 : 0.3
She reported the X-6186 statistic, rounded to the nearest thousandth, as 3.547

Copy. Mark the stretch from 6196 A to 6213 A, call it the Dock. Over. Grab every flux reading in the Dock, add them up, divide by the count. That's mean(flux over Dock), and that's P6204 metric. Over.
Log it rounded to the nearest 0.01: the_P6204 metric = 3.29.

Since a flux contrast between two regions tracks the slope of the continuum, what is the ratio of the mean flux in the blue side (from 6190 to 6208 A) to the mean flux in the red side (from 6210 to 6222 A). 1.04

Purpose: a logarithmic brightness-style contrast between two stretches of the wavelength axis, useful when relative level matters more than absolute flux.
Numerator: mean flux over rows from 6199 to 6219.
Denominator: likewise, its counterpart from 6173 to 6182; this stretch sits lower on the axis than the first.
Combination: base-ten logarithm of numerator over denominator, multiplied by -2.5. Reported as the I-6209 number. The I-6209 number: -0.07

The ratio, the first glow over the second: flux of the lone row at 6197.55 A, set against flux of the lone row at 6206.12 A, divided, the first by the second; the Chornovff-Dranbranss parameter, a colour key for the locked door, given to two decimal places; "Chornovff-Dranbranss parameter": 0.79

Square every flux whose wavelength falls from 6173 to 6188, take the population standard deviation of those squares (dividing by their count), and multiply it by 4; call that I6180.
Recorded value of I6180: 6.2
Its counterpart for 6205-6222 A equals 8.6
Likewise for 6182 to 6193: 8.5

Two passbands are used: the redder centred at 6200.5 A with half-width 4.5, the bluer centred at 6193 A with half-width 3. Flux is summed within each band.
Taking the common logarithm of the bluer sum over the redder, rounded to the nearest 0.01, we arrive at -0.19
